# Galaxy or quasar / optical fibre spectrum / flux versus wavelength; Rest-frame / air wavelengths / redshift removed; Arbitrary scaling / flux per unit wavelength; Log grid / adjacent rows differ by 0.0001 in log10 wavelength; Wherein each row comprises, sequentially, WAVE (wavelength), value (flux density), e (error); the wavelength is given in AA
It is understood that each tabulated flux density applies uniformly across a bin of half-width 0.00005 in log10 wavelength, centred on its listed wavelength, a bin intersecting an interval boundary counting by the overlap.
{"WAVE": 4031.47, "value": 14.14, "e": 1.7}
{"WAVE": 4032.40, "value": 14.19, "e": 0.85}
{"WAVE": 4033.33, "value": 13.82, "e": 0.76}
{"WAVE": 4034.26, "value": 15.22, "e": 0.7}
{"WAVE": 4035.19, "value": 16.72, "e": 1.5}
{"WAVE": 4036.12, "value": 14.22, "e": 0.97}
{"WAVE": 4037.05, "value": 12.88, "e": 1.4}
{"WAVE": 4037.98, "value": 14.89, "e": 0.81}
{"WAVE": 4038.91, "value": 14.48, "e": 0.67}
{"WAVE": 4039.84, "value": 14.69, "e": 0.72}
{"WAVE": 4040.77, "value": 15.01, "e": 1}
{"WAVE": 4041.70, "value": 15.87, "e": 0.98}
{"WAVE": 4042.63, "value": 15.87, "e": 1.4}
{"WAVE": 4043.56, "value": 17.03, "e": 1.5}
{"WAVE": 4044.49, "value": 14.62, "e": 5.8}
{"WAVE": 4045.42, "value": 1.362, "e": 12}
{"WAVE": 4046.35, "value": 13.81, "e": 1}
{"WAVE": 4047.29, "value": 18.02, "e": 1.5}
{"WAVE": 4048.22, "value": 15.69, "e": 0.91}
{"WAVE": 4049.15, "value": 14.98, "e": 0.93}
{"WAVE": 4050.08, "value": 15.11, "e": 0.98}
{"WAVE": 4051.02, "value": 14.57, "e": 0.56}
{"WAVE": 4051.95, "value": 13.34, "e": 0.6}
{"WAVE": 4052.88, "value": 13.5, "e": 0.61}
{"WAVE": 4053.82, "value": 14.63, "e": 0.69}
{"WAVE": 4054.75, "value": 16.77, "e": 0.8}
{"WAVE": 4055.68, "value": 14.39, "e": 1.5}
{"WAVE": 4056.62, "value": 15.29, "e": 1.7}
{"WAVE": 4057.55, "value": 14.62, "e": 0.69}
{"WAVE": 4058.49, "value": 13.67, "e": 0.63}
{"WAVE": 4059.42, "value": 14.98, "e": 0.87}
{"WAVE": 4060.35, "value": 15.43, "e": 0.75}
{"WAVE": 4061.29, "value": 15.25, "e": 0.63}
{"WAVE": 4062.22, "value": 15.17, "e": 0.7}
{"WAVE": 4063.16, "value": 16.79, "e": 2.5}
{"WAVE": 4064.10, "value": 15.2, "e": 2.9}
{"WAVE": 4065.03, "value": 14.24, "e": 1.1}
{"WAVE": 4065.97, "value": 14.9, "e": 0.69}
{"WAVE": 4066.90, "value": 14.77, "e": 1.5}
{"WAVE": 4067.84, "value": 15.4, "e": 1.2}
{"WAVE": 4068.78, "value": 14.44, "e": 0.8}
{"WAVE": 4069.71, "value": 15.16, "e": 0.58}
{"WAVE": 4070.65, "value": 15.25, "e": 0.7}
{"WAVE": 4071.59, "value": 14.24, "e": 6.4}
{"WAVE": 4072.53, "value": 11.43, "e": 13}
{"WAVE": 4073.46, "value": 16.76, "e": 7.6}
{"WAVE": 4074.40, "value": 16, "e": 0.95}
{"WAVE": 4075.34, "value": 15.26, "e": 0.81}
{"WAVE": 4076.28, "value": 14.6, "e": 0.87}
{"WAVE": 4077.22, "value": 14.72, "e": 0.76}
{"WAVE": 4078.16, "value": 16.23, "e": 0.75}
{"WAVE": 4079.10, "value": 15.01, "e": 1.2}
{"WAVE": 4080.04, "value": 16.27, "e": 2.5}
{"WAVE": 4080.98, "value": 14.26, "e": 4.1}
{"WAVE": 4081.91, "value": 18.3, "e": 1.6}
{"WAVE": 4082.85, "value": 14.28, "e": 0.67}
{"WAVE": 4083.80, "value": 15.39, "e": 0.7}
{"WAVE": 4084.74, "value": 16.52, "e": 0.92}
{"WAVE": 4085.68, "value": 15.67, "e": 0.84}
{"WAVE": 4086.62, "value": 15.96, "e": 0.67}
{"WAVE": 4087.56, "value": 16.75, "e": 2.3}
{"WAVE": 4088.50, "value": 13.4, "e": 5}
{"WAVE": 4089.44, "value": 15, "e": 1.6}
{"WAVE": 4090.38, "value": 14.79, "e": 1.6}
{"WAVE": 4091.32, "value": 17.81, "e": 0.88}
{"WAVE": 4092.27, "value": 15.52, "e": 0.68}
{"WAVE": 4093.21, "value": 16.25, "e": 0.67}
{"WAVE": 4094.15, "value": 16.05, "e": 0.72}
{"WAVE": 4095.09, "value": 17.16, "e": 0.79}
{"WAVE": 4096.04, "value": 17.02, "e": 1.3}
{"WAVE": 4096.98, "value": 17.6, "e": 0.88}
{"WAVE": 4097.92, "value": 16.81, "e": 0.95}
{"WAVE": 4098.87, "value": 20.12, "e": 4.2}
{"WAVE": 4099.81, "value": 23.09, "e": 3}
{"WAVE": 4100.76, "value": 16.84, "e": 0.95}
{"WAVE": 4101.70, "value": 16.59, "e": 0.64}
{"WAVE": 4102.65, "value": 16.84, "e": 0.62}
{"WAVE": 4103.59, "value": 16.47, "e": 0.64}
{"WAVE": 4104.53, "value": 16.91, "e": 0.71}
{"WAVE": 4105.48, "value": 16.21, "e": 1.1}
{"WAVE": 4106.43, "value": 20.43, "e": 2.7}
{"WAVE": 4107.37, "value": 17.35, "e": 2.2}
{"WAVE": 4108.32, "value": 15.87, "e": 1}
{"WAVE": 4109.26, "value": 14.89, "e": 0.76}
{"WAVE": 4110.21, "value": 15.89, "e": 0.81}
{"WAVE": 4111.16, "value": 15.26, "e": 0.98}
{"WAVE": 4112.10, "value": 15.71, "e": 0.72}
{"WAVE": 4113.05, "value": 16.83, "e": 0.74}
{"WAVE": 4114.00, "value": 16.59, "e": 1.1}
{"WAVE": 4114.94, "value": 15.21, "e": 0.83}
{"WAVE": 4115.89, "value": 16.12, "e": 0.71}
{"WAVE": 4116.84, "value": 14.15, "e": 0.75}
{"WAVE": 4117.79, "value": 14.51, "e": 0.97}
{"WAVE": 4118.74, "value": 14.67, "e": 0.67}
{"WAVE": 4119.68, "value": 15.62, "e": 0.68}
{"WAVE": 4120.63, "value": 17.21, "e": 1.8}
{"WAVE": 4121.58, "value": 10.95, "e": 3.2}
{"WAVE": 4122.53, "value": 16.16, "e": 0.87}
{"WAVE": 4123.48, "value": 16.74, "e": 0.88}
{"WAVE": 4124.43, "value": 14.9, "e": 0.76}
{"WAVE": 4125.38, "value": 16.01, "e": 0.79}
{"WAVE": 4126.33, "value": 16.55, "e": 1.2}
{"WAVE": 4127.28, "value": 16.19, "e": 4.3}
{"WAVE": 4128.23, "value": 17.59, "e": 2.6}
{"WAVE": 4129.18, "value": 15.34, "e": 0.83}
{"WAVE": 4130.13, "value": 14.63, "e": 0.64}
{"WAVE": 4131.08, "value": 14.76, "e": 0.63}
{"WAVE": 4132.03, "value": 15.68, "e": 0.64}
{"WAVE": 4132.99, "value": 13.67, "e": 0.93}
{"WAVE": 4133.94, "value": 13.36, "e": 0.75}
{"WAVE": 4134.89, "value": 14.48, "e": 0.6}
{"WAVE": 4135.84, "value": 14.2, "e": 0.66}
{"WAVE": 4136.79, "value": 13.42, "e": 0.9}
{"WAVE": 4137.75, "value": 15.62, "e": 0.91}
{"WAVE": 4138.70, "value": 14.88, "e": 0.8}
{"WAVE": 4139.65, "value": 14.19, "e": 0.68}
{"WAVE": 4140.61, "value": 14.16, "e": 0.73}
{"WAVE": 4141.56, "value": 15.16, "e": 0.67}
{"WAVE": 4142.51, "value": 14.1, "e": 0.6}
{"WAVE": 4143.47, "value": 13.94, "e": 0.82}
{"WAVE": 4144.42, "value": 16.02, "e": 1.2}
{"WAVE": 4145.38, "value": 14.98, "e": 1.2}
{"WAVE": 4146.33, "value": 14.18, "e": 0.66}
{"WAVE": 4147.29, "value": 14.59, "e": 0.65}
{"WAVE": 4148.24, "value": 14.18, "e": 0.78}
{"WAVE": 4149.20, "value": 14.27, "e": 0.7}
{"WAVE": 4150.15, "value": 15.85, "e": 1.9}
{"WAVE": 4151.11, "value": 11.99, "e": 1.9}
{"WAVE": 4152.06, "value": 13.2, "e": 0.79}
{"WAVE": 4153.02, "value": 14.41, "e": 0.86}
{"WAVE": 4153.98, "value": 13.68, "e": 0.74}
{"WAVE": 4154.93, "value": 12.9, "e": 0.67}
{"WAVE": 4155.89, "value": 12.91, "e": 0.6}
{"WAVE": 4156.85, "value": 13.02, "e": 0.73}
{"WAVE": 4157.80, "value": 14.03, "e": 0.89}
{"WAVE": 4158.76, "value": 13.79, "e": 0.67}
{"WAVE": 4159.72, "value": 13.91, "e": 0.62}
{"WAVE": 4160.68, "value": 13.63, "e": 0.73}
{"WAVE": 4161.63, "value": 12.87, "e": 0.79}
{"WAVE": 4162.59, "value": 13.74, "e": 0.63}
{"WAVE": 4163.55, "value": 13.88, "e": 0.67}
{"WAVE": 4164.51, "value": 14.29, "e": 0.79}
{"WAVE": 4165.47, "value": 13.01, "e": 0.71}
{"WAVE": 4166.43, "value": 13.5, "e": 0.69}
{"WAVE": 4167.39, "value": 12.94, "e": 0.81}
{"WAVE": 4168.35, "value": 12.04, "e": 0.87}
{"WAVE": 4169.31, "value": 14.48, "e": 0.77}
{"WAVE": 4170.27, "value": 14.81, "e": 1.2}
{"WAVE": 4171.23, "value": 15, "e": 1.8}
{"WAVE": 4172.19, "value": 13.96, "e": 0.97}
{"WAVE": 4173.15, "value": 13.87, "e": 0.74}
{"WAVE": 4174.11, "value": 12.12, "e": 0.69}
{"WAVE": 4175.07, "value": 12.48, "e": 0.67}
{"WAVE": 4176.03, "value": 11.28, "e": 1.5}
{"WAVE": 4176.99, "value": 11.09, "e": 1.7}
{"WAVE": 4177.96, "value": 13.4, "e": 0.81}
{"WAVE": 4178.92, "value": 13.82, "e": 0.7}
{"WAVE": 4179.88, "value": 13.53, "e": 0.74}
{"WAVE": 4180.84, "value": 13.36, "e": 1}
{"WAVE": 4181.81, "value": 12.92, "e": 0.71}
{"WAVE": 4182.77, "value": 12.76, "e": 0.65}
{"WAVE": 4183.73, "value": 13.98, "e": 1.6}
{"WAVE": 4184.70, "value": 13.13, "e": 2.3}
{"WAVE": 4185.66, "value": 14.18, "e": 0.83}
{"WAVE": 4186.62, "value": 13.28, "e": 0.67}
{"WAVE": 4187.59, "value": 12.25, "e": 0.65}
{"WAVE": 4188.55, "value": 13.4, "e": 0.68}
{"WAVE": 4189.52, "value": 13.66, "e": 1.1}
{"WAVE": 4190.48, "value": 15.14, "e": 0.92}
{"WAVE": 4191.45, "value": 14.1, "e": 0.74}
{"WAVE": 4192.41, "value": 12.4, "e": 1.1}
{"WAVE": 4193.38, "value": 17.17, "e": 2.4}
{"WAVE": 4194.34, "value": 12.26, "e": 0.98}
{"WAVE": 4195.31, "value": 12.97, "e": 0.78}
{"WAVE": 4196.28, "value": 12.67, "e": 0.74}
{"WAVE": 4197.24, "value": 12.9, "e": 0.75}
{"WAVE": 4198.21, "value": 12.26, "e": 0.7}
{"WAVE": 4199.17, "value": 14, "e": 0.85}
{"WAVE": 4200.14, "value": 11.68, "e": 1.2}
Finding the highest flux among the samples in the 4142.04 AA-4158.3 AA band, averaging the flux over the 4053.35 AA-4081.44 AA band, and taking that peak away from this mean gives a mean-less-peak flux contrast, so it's -1.0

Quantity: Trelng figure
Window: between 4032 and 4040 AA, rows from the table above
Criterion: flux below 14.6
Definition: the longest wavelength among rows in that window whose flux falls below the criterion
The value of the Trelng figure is 4038.91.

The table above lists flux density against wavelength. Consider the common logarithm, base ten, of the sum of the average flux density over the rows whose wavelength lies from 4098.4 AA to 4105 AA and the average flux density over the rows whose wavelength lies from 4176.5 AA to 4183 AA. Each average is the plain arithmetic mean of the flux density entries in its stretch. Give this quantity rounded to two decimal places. 1.49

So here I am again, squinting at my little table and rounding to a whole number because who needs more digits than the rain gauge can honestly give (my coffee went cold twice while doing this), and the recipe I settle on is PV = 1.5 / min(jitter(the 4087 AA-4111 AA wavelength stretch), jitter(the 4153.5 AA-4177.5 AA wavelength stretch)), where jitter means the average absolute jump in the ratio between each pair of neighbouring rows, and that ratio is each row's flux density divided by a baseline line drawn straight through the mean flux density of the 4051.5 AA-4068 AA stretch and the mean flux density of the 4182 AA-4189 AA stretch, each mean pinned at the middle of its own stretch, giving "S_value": 31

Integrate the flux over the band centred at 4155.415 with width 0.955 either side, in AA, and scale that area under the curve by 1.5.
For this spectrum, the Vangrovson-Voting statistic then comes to 37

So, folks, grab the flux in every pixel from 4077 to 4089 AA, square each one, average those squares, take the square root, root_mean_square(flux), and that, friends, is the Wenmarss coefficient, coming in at 15.6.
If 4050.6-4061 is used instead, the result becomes 14.7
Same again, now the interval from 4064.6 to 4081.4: 15.0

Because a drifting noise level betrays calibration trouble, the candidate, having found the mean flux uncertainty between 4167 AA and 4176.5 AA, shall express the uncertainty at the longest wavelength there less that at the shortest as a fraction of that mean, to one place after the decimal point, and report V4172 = 0.7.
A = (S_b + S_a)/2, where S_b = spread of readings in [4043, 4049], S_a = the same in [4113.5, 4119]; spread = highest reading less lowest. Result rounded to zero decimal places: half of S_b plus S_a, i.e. 10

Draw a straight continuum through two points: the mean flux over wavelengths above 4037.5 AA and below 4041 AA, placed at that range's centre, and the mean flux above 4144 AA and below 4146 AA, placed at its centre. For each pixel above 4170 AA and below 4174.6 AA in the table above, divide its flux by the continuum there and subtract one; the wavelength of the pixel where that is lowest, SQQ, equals 4174.11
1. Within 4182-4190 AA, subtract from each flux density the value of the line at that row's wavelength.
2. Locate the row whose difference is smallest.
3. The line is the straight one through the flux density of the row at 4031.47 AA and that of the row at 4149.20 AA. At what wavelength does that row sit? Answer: 4187.59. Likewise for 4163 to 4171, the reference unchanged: 4168.35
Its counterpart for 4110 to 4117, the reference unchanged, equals 4116.84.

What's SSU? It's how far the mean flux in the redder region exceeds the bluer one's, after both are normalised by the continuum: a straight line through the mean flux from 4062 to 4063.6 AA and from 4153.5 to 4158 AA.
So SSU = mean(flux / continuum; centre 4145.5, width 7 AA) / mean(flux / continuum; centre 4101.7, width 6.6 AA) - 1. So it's -0.12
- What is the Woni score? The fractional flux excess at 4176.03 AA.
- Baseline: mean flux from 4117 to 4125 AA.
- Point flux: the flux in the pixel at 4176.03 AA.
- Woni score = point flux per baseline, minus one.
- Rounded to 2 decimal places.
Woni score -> -0.25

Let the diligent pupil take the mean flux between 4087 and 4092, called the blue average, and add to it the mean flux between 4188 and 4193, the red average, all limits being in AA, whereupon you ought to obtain 29.3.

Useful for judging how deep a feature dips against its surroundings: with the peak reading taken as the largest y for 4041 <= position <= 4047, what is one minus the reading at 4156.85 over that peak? 0.24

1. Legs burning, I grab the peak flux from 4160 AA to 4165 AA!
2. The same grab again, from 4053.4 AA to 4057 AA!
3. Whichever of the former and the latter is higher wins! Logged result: 16.8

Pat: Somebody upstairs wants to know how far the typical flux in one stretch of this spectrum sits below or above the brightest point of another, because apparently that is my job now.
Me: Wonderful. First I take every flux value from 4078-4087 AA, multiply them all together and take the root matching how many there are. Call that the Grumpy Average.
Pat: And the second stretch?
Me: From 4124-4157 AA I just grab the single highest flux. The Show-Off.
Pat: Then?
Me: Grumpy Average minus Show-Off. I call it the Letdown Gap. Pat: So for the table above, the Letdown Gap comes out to -1.8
